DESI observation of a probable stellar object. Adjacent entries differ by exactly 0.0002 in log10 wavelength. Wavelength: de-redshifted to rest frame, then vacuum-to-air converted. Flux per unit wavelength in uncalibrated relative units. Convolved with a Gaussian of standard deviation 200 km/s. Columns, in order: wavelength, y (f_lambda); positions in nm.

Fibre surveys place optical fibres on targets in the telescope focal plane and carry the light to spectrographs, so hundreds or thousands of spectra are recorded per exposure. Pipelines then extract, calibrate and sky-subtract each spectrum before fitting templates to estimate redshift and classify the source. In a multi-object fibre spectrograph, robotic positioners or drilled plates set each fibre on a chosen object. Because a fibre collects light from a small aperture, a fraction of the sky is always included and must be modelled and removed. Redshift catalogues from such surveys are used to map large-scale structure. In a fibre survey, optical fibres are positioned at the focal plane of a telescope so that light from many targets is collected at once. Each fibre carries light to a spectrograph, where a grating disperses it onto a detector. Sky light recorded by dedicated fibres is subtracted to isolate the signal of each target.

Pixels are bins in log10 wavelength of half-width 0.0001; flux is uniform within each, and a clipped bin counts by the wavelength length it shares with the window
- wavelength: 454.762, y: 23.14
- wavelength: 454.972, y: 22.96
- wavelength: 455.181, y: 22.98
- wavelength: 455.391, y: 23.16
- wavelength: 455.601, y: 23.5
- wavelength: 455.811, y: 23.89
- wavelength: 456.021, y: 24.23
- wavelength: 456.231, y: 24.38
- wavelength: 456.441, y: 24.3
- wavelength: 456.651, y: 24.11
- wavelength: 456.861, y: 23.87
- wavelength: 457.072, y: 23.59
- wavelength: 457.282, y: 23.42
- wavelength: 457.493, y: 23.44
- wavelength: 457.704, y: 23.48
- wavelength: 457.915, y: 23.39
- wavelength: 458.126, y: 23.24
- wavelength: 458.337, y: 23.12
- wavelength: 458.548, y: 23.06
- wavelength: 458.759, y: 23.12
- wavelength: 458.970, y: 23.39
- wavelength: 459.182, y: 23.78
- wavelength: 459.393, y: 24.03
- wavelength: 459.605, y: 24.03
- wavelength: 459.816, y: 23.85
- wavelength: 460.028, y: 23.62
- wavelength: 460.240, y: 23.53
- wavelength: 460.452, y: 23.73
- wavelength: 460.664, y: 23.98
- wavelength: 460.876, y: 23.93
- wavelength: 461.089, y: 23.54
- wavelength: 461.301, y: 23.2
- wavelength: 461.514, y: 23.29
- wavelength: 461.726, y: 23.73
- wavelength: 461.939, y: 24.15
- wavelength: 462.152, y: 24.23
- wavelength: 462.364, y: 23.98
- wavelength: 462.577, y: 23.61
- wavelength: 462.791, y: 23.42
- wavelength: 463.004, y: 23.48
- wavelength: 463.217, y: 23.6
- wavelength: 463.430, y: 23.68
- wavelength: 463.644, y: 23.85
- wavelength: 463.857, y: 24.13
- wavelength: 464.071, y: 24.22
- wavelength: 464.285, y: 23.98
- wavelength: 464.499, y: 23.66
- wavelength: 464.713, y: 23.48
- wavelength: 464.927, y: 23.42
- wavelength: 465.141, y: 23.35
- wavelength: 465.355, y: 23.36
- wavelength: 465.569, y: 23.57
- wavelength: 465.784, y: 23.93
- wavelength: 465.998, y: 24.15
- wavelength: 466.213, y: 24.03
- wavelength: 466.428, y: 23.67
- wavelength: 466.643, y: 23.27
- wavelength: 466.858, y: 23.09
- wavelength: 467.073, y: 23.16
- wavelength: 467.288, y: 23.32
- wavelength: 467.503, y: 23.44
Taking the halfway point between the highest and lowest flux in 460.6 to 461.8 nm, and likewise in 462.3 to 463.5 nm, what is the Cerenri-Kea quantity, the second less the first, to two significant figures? 0.11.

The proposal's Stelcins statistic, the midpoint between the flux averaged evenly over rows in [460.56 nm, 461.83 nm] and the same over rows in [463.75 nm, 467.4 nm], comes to 23.6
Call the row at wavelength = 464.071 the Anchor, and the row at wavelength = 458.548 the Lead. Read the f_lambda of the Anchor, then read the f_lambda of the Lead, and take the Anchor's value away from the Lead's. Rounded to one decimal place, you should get -1.2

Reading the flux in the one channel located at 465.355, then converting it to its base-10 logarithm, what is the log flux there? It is 1.37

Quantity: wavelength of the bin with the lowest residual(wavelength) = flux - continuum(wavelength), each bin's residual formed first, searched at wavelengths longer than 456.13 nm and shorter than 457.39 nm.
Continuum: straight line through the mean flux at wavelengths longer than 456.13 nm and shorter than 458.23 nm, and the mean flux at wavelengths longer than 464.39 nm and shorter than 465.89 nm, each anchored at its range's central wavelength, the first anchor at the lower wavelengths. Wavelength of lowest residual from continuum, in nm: 457.282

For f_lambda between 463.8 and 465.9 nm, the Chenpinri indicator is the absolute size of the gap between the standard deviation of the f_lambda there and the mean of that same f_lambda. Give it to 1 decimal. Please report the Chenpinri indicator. 23.4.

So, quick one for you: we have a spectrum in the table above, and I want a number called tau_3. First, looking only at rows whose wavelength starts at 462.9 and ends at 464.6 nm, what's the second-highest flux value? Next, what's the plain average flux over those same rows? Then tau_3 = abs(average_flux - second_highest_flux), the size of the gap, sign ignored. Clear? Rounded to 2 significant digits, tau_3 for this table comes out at 0.30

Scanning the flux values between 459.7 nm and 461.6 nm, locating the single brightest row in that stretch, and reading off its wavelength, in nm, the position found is 460.664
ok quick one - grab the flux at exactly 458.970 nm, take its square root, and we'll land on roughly 4.84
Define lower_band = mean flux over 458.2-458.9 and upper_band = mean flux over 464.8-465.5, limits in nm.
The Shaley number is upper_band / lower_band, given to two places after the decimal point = 1.01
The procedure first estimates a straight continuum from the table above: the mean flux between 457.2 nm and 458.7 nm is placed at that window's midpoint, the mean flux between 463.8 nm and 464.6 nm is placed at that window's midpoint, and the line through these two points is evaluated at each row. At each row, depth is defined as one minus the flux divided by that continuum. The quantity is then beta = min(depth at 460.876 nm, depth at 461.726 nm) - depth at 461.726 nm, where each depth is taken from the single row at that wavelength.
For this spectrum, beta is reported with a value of -0.0124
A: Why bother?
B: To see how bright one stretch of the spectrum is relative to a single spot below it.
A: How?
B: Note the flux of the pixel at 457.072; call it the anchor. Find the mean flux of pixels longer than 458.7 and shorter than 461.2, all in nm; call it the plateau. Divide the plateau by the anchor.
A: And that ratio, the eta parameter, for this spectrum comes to 1.01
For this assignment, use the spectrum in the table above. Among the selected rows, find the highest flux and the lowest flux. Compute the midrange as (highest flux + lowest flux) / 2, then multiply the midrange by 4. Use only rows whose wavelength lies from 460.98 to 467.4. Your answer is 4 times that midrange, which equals 94.6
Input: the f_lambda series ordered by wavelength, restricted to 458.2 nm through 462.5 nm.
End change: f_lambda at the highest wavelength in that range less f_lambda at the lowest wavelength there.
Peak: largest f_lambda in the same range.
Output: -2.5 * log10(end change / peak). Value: 3.6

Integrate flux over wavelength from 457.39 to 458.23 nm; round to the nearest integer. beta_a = 20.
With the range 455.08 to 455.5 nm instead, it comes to 10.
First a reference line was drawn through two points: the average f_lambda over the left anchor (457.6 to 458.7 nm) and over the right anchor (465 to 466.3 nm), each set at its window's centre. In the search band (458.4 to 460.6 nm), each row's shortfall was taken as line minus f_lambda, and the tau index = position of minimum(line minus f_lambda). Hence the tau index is 459.393 nm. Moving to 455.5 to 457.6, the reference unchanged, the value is 456.231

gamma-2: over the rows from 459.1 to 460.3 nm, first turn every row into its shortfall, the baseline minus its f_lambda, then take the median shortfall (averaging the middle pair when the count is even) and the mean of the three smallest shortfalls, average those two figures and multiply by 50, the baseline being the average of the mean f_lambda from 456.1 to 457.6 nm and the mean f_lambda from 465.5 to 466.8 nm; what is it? -4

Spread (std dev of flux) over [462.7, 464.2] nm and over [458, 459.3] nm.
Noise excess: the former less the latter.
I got 0.04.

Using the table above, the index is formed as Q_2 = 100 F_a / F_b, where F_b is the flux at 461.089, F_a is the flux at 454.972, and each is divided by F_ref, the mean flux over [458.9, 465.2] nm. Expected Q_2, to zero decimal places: 98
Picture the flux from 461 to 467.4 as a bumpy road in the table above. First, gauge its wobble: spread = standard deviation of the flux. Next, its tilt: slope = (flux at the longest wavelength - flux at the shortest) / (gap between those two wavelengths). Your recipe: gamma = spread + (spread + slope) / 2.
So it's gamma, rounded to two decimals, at 0.49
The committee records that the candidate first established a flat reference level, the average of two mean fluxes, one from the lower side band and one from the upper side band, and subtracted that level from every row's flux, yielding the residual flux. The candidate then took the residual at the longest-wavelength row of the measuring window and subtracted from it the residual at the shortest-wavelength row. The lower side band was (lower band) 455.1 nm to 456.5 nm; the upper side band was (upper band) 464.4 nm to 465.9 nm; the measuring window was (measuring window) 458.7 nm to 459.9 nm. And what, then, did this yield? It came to 0.7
